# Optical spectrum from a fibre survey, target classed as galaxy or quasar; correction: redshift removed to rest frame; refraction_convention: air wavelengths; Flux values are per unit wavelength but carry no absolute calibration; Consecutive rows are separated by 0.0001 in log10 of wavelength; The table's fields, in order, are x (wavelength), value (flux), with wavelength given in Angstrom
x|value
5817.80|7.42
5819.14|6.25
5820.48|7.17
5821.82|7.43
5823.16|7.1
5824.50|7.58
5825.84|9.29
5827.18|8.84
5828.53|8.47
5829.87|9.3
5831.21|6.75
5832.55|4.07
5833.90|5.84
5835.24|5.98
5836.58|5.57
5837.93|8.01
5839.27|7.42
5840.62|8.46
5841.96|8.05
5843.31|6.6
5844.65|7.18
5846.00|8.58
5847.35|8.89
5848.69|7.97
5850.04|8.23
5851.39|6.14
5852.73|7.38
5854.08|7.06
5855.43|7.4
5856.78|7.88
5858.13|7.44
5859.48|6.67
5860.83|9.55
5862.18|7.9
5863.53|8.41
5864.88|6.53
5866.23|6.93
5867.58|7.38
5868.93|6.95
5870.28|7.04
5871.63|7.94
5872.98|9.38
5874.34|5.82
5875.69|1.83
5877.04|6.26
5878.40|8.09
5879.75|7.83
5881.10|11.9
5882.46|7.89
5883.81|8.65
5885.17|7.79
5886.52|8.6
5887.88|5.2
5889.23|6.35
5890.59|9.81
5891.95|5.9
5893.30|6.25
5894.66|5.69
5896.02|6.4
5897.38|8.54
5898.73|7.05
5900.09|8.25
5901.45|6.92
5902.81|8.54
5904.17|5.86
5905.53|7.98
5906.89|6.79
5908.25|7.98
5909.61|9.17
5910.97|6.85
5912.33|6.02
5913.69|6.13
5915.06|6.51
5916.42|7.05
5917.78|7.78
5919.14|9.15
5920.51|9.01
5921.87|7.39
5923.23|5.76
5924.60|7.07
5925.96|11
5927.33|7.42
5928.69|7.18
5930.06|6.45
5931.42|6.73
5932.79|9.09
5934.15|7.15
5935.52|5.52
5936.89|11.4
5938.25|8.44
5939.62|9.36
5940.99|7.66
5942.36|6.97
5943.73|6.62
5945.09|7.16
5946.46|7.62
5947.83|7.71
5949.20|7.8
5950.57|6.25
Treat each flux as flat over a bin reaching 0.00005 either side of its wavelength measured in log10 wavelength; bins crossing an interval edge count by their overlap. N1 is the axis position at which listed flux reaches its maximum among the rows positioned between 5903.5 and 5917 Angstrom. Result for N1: 5909.61 Angstrom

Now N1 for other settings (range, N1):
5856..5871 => 5860.83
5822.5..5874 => 5860.83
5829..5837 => 5829.87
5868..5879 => 5872.98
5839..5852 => 5847.35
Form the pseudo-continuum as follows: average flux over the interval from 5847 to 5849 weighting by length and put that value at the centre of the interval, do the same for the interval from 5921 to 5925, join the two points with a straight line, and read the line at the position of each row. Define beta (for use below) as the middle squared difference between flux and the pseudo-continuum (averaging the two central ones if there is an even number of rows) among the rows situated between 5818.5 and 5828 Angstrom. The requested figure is 2.59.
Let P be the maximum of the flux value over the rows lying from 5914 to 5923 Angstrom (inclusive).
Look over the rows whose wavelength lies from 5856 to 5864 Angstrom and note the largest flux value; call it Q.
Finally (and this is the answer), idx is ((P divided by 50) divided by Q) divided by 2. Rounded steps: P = 9.15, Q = 9.55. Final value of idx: 0.0096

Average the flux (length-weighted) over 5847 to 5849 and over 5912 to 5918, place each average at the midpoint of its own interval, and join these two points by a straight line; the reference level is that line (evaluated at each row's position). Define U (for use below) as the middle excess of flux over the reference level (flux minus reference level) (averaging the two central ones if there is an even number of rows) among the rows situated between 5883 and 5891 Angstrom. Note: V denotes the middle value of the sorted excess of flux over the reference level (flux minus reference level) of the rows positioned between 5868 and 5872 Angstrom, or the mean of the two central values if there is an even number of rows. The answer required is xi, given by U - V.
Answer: 1.6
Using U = 0.7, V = -0.8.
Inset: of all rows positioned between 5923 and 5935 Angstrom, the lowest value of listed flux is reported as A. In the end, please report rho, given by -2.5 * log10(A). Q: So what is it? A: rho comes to -1.9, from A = 5.76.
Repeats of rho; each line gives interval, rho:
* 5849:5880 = -0.7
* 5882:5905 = -1.8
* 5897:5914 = -1.9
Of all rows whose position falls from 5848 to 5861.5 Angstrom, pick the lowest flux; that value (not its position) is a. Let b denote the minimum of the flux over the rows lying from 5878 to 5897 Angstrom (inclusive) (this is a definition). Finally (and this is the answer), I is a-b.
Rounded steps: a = 6.14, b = 5.2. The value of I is 0.9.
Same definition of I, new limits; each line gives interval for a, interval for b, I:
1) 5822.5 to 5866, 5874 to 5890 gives 2.2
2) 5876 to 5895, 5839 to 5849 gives -1.4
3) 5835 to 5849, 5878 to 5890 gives 0.4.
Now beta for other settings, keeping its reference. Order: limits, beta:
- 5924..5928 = 0.47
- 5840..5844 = 0.30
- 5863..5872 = 0.88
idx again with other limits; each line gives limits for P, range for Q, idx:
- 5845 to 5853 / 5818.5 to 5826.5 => 0.0096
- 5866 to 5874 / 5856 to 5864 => 0.0098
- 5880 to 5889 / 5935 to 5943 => 0.0104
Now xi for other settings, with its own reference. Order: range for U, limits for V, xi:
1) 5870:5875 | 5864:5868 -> 0.7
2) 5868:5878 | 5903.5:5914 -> -1.0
